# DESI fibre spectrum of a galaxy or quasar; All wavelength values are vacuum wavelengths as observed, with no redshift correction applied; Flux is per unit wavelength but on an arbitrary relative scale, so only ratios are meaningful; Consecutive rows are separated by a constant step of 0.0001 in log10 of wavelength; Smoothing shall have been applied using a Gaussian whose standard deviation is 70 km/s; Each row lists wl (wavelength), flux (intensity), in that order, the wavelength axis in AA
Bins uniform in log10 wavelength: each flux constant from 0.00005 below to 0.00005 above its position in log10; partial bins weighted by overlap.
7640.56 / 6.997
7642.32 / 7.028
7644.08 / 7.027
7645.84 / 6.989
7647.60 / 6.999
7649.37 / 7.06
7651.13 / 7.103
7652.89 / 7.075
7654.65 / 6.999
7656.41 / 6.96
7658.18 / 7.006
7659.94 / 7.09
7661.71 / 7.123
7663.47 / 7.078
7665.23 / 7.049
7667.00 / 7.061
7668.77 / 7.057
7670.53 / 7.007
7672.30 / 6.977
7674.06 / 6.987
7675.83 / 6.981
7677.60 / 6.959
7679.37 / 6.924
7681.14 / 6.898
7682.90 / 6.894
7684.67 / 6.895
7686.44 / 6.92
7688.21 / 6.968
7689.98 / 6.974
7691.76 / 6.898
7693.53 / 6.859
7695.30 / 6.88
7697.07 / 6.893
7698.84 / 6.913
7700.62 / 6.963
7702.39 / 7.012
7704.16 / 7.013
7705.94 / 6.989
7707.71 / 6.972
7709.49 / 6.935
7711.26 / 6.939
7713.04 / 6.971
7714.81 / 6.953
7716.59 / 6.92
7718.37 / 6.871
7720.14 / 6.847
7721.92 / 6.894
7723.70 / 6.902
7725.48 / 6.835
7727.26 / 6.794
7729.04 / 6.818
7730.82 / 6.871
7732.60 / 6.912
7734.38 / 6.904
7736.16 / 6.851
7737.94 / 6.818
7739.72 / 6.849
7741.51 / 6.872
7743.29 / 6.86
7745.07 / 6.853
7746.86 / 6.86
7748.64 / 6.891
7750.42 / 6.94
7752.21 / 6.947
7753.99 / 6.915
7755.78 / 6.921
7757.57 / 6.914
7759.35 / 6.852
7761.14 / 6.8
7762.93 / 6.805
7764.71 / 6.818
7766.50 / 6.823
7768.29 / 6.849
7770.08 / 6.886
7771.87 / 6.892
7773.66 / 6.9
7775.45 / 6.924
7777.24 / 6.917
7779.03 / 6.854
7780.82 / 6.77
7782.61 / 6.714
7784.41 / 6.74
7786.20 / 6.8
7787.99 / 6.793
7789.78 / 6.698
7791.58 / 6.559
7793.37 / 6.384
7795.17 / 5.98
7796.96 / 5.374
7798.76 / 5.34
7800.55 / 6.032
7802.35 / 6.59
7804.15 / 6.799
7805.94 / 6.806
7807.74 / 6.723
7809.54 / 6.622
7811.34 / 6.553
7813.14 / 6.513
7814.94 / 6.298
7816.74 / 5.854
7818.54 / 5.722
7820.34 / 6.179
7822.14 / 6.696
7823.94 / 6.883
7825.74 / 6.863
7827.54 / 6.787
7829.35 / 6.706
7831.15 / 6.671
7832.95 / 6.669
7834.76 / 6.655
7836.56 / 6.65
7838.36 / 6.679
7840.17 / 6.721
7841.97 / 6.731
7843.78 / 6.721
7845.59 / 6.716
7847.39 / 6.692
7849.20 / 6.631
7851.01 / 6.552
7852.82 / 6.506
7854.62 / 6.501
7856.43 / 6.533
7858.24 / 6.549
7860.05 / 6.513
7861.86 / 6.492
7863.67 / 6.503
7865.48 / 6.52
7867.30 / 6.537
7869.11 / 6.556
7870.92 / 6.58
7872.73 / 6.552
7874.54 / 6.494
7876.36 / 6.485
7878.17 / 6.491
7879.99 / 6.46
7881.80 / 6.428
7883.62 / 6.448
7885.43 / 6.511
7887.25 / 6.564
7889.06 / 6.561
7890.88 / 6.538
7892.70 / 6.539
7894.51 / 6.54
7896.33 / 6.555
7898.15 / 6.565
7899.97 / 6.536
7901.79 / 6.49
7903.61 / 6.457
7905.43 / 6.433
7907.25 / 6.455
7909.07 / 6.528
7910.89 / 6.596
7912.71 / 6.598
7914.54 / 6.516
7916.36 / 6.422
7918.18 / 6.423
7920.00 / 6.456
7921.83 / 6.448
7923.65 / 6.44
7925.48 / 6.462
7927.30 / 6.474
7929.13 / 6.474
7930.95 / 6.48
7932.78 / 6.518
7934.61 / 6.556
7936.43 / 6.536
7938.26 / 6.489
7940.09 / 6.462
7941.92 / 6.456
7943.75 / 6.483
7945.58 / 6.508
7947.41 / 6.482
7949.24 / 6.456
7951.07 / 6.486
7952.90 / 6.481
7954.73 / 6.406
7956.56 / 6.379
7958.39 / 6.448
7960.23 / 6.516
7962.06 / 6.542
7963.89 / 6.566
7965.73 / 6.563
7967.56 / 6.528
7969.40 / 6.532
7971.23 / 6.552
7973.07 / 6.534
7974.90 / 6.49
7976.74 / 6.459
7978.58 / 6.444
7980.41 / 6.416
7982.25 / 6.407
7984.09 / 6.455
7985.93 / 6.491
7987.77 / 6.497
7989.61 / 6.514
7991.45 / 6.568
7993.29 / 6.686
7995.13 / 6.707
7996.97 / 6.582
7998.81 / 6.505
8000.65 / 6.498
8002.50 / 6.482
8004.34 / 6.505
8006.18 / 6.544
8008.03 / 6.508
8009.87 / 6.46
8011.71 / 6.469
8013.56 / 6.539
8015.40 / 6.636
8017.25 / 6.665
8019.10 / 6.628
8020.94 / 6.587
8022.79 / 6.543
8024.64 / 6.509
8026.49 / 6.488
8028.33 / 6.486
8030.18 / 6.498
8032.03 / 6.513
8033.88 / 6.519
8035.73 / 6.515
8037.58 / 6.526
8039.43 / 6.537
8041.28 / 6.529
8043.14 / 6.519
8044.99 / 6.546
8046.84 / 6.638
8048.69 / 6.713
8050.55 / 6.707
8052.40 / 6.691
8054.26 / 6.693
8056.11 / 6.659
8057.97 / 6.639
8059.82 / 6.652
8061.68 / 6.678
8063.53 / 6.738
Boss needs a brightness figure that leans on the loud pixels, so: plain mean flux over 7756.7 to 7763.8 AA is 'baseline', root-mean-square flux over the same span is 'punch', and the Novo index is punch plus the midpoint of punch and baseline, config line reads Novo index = 13.7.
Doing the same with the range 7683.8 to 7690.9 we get 13.9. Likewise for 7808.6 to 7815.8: 13.0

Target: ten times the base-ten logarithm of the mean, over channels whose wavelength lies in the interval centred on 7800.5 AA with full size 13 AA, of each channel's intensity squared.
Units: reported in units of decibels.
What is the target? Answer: 15.8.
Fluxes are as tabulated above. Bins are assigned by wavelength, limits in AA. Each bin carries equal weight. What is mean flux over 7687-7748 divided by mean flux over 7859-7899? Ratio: 1.06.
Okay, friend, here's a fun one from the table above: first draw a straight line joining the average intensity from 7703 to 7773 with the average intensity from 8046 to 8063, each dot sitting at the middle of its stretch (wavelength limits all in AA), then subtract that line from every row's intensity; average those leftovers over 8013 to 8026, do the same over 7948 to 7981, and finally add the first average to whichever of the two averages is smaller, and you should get -0.36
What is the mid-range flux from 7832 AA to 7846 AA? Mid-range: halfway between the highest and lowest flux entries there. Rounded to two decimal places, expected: 6.69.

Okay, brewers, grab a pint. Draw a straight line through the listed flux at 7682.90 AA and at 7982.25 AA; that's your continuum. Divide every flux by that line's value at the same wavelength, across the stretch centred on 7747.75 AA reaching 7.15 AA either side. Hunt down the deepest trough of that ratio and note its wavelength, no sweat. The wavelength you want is 7745.07 AA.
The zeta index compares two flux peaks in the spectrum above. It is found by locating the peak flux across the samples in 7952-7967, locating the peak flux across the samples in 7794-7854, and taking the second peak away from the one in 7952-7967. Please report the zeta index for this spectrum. -0.32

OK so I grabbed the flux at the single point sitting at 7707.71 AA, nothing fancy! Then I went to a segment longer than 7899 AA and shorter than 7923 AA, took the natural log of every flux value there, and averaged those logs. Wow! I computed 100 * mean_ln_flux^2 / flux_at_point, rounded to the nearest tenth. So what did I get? 50.2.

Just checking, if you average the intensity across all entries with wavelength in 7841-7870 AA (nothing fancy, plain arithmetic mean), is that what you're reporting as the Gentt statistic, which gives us 6.58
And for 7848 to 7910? 6.52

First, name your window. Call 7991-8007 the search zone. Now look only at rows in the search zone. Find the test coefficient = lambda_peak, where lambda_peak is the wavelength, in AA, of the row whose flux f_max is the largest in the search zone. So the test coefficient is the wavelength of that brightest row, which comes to 7995.13 AA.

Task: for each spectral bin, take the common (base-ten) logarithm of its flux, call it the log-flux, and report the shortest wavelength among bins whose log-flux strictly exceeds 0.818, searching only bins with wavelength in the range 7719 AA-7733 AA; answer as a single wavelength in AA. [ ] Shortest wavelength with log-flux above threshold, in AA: 7720.14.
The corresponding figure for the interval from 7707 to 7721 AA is 7707.71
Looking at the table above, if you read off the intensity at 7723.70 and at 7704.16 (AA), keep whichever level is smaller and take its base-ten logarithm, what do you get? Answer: 0.839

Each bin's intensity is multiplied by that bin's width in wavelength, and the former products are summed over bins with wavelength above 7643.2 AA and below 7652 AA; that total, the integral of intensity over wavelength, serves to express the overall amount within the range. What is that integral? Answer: 61.9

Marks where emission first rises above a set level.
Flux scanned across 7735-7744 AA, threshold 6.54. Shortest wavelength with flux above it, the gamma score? 7736.16 AA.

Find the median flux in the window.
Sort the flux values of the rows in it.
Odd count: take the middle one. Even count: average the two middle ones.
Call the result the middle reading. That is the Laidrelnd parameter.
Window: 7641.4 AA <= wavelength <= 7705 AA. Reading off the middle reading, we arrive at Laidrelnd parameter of 7.0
